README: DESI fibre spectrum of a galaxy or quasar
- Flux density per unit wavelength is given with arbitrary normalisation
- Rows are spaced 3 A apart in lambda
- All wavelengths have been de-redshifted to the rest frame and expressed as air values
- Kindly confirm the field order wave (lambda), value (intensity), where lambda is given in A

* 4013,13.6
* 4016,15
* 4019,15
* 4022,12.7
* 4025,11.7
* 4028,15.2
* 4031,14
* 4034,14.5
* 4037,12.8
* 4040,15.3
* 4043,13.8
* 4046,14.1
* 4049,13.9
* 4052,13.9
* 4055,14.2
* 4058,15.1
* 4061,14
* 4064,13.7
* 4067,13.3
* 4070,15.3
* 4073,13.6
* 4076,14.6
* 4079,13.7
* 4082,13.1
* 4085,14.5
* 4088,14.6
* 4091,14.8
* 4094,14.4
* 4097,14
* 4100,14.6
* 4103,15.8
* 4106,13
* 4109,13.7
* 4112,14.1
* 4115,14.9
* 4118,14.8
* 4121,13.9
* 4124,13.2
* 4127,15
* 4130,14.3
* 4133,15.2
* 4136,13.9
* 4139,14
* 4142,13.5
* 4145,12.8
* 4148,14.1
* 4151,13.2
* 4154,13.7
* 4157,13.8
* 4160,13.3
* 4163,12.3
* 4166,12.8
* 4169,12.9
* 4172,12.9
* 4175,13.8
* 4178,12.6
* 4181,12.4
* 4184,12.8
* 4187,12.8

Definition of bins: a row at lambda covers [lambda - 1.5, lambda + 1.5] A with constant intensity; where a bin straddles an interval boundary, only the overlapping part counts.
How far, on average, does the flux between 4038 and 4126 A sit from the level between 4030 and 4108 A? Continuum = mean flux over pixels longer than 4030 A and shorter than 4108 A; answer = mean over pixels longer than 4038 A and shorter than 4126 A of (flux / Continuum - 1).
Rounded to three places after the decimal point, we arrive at 0.002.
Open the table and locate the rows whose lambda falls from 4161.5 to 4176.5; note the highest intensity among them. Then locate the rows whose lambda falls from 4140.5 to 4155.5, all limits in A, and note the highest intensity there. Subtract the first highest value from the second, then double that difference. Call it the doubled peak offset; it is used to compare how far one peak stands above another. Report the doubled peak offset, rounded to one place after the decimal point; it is 0.6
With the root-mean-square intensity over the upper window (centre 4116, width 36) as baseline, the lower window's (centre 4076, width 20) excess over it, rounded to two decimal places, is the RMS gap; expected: -0.36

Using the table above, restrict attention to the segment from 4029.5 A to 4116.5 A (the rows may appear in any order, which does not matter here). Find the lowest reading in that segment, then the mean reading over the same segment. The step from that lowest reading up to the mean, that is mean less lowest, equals 1.4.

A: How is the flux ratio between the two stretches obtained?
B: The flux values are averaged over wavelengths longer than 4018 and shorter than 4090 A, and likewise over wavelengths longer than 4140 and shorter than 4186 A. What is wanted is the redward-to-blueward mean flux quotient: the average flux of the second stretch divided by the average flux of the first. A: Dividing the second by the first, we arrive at 0.94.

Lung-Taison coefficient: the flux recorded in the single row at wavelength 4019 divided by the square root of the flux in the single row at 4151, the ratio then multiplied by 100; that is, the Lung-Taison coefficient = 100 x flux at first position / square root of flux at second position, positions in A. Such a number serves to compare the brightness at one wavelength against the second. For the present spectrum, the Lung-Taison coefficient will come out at 413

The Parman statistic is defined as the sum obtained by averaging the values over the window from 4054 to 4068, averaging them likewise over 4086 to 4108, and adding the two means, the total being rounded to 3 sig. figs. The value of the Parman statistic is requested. 28.5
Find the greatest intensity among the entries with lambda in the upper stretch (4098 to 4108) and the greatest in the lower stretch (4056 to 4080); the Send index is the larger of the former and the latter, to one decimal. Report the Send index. 15.8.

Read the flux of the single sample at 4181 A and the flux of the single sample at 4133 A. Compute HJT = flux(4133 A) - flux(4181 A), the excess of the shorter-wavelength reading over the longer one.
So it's 2.8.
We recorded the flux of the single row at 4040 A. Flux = 15.3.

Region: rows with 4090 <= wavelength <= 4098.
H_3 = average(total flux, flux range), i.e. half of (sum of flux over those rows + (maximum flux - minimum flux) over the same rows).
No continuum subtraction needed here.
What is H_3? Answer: 22.0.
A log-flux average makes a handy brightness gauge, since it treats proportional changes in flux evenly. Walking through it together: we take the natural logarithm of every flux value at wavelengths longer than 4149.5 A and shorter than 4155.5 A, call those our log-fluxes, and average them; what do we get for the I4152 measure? 2.60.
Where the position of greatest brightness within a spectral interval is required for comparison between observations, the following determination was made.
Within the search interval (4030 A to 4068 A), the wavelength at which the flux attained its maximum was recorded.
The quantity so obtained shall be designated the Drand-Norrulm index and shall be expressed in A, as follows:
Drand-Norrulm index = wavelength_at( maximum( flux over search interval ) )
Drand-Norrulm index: 4040 A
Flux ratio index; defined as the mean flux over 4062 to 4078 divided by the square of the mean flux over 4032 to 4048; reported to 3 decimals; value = 0.071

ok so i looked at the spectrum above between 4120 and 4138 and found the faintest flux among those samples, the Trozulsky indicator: 13.2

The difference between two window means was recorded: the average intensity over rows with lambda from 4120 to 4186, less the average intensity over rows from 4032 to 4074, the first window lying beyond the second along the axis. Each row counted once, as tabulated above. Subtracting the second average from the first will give -0.6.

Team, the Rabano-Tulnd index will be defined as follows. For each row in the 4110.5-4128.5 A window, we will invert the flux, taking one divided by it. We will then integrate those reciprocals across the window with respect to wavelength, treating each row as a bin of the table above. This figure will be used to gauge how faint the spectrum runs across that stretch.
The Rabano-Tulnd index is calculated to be 1.26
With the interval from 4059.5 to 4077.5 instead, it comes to 1.28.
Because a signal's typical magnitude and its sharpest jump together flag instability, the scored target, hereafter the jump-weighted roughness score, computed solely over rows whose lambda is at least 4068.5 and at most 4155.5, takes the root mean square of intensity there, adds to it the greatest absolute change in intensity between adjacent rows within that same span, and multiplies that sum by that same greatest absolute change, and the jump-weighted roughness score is 48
